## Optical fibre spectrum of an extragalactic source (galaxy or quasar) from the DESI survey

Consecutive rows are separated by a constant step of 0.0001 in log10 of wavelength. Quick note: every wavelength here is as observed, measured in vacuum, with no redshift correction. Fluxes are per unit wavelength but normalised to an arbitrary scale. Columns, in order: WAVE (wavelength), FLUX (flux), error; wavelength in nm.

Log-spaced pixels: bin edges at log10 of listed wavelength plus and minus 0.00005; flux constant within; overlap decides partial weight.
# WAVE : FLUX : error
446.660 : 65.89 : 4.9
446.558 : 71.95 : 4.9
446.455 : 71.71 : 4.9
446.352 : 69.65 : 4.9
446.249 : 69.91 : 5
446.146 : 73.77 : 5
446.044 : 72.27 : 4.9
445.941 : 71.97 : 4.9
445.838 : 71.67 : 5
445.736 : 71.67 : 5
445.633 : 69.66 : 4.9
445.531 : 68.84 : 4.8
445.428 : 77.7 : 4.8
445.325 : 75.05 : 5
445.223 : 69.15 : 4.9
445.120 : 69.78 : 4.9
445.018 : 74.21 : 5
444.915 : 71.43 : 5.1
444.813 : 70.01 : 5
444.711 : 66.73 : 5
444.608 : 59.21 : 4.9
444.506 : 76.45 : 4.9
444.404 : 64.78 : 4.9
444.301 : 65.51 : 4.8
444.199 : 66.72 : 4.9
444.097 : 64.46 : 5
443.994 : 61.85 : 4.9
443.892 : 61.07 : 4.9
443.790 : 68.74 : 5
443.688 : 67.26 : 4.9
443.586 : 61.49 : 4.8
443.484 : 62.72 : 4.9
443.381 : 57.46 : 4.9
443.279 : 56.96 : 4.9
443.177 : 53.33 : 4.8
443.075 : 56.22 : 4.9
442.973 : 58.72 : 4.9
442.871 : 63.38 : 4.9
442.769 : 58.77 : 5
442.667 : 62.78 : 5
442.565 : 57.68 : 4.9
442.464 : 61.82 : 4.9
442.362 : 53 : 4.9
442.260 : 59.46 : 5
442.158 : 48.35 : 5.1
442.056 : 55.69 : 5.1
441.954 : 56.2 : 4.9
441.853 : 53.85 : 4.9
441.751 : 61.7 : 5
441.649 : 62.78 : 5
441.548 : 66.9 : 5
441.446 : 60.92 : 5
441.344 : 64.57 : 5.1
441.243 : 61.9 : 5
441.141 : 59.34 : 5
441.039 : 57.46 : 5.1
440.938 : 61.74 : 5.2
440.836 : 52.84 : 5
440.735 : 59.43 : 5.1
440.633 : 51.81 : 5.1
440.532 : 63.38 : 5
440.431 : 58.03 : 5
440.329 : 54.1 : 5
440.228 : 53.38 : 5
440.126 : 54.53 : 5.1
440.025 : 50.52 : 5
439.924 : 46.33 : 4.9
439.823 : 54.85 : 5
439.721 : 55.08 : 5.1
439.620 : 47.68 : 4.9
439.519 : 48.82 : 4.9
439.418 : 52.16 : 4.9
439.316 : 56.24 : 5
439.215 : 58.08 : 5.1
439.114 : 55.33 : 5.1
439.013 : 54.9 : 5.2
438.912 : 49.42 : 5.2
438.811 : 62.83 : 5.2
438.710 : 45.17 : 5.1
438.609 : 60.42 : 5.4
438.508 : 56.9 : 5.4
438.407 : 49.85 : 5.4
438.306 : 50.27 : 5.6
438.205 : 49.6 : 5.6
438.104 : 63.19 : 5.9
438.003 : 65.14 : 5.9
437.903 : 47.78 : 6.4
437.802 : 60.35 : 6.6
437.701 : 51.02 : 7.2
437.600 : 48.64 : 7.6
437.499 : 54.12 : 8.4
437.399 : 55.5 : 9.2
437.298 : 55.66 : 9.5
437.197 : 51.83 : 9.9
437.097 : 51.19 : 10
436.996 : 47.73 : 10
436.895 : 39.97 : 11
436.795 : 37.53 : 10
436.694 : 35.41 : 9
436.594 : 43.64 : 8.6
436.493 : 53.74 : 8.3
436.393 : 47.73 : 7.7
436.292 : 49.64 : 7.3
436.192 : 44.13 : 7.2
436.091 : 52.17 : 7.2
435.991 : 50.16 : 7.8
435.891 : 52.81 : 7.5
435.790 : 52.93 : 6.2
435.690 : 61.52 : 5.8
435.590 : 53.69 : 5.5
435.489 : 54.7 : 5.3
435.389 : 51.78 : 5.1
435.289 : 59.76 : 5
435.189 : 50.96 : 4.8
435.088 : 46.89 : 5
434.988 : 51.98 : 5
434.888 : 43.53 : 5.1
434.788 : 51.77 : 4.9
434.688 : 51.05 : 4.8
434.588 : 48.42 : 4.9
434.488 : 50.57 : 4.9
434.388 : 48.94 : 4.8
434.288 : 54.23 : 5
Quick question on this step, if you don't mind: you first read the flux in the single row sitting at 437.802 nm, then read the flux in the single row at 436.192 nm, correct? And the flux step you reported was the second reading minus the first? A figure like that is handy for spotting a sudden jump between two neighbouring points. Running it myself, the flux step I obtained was -16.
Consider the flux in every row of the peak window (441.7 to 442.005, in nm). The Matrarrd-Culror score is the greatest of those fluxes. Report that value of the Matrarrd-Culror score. 61.7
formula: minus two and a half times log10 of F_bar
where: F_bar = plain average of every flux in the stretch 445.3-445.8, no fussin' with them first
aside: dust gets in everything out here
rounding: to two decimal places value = -4.65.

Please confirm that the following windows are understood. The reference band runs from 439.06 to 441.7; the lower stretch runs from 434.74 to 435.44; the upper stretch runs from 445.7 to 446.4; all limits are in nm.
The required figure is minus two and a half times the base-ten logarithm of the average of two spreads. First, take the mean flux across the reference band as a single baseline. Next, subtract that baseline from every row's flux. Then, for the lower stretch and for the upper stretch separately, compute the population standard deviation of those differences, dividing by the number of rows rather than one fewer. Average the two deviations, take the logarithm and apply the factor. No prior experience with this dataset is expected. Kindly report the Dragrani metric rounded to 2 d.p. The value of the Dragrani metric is -1.19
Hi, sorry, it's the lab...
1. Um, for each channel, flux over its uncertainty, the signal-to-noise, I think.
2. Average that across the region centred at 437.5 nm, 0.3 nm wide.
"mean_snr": 6.3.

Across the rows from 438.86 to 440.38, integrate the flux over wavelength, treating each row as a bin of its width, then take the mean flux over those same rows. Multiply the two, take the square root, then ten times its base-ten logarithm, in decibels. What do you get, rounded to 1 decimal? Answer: 18.1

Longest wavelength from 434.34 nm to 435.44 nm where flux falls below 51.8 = 435.389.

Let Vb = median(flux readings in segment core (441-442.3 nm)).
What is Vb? 59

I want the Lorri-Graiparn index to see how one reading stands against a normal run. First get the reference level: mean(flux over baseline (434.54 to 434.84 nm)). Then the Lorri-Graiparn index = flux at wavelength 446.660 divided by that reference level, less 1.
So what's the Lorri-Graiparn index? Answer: 0.3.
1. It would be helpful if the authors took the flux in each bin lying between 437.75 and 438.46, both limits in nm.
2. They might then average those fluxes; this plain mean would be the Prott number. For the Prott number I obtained 55.2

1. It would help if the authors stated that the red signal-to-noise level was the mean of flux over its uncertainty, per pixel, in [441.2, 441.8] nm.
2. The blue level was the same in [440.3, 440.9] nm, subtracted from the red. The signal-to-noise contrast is 1.3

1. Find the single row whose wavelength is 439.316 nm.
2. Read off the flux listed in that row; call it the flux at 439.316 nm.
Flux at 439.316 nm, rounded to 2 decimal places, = 56.24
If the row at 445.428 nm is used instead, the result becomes 77.70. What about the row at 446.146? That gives 73.77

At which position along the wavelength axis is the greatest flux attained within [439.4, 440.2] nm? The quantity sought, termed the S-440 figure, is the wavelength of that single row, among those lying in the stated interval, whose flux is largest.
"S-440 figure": 439.721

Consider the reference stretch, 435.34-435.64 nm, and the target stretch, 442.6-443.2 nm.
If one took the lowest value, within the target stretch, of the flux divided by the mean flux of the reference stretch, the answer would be 1.00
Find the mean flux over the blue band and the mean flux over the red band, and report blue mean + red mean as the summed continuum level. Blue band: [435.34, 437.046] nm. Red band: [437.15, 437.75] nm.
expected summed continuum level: 102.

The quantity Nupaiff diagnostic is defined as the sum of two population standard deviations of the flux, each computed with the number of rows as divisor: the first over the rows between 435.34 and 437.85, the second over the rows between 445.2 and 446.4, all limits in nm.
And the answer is 8.7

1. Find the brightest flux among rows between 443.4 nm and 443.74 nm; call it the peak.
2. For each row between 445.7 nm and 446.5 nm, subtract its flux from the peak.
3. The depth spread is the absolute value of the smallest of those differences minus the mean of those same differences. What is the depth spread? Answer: 2.2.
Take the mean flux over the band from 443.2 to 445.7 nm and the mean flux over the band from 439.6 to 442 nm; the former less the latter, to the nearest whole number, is 10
